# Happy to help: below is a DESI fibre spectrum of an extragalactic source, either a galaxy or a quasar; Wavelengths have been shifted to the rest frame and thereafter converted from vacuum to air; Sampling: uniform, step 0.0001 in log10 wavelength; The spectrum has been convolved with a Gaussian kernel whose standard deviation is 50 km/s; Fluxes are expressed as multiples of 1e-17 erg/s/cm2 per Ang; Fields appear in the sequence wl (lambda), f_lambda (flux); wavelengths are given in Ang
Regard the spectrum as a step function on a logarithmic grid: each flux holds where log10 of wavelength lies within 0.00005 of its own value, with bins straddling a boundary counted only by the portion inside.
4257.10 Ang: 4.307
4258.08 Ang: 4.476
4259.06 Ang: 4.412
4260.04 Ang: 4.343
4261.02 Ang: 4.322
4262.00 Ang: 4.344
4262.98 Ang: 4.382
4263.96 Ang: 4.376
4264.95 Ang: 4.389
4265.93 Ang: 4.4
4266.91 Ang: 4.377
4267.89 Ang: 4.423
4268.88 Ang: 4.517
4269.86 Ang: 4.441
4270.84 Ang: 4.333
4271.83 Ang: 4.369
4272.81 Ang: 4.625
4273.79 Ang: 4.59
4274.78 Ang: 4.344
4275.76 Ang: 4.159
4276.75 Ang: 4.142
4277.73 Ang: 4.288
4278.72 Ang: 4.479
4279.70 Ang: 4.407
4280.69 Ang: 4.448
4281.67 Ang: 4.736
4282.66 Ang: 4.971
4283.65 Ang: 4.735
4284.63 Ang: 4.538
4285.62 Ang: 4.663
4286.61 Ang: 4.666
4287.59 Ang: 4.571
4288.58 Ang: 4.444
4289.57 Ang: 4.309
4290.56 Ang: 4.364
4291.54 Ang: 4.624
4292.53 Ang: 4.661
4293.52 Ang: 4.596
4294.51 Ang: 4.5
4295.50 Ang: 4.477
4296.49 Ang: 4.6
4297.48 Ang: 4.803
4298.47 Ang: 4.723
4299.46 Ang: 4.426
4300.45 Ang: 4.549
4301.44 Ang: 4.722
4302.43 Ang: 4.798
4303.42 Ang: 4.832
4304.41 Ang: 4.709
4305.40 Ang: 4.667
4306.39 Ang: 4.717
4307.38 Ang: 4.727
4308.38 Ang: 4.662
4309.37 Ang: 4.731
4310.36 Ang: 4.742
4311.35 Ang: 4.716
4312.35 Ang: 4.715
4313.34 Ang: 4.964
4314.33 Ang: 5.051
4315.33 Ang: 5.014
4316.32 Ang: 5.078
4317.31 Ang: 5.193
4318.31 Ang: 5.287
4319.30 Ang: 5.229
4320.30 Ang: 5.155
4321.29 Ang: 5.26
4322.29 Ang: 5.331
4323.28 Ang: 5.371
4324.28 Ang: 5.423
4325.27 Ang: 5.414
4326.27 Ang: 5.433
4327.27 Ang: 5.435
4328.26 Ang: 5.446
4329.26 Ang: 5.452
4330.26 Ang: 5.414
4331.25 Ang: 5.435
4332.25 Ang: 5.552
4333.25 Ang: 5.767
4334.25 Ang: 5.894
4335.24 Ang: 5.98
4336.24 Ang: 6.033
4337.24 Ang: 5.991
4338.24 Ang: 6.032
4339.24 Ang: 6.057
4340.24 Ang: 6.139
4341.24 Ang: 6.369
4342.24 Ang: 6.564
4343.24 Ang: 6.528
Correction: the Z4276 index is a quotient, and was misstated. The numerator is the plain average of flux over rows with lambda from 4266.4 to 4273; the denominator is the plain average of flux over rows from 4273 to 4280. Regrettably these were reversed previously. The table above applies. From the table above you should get 1.02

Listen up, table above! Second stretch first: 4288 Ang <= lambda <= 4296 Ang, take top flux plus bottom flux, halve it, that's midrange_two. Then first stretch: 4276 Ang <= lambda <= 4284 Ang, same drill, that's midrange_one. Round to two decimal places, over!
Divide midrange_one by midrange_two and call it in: 1.02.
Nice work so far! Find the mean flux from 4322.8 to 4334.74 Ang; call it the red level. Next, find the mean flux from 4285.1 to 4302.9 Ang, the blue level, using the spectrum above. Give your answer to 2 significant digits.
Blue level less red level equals -0.92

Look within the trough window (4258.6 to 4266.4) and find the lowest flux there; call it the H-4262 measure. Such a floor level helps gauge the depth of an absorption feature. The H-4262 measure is 4.322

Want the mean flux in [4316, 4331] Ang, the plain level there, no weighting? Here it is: 5.3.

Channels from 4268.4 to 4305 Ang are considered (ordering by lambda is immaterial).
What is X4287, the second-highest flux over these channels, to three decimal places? 4.832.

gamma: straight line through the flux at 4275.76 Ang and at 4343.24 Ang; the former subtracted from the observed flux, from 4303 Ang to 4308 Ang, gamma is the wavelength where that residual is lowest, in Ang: 4307.38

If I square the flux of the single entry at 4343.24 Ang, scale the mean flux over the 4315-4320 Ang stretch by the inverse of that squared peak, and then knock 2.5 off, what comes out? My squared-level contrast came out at -2.38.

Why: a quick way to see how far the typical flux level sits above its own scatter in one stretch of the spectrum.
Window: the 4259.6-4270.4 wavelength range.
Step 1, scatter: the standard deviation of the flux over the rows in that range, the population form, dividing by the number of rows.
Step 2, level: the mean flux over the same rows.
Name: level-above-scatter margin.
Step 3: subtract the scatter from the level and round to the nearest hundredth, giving 4.34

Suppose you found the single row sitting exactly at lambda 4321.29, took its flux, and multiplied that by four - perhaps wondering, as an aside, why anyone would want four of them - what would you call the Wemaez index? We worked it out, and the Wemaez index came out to 21.0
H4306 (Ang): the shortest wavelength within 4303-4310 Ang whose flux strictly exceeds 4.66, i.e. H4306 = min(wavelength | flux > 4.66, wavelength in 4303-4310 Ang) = 4303.42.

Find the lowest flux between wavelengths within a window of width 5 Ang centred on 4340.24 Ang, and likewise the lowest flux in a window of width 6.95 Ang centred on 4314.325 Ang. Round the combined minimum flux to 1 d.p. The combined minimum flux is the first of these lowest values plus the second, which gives 10.7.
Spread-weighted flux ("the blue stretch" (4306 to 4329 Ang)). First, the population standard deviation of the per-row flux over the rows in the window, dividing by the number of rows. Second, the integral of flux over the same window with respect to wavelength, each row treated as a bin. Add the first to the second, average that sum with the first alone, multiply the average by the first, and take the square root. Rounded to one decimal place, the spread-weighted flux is 4.1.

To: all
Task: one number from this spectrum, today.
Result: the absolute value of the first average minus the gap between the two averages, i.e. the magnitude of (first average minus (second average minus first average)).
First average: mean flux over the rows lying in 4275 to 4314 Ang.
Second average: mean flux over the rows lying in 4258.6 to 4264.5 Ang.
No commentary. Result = 4.85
